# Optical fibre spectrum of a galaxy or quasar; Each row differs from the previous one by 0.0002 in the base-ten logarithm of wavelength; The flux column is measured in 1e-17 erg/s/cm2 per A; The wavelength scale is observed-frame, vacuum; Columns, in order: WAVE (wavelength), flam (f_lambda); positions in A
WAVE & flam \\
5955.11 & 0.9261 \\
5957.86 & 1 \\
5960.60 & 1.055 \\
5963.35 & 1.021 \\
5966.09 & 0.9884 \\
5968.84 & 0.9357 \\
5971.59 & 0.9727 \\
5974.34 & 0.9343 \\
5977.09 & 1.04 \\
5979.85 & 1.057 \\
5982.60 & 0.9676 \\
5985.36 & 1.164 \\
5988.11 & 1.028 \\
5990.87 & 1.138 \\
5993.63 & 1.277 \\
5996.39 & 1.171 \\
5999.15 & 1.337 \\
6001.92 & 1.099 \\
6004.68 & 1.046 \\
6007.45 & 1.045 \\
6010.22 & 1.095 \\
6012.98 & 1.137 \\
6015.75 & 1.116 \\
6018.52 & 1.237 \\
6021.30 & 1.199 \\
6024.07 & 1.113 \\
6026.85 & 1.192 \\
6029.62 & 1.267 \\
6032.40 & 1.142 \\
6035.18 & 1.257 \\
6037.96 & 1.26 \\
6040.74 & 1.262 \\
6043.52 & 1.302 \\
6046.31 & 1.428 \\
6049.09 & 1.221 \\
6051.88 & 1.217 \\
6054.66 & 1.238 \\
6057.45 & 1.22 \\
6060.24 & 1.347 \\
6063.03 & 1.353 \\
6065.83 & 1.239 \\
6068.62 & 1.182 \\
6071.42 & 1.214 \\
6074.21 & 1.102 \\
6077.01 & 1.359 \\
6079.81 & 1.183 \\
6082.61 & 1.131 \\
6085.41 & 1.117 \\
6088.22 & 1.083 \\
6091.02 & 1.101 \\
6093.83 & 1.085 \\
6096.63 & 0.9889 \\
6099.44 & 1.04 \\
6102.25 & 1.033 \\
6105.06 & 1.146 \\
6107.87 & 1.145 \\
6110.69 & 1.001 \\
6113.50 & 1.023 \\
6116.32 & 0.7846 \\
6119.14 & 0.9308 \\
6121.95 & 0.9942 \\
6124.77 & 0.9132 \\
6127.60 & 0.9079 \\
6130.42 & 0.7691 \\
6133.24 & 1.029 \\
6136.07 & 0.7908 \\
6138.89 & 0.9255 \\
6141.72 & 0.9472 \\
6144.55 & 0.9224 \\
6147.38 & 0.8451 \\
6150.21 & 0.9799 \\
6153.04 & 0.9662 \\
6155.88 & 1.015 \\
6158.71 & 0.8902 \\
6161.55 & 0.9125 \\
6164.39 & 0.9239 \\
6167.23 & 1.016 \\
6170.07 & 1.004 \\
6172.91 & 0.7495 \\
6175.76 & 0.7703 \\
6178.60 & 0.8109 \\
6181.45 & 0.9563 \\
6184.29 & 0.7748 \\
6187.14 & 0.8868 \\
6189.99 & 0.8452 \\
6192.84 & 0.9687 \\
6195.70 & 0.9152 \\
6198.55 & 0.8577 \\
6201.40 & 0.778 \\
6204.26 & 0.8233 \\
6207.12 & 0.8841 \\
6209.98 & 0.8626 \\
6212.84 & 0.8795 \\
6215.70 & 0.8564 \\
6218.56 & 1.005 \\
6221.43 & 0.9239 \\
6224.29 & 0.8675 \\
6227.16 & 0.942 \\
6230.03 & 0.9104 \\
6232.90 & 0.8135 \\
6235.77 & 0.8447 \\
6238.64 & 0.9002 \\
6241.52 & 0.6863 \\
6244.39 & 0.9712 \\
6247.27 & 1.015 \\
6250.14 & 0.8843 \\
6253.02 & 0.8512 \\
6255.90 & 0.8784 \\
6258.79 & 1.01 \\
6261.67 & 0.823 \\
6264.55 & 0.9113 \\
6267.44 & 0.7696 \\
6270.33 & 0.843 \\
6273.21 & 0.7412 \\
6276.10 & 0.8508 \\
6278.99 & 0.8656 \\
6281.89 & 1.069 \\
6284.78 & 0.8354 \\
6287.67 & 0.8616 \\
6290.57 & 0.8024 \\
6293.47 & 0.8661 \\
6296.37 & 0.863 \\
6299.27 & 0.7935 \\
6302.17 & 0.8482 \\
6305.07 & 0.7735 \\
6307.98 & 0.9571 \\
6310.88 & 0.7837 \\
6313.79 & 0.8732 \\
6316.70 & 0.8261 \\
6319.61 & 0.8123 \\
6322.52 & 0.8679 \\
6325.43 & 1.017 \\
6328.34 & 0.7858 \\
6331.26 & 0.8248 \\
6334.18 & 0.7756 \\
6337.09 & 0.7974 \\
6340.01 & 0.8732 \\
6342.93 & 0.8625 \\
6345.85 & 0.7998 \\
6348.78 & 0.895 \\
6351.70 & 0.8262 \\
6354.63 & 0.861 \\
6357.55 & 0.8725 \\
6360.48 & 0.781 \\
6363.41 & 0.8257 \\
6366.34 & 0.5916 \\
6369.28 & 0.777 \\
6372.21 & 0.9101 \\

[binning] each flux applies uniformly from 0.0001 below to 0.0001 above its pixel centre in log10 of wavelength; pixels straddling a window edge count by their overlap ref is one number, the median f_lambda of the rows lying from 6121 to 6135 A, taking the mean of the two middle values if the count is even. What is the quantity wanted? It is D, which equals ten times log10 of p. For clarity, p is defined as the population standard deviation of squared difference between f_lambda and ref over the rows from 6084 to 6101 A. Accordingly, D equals -19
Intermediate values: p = 0.0119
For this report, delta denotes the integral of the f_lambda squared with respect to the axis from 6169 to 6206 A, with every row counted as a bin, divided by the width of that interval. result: 0.74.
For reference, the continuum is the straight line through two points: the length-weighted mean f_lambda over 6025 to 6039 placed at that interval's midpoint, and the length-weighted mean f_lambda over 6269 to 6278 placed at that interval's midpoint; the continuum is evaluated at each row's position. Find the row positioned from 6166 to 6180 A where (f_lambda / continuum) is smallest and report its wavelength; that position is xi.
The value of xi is 6172.91 A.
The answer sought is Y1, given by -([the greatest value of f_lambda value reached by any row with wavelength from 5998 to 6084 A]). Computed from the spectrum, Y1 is -1.43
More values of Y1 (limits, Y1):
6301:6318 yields -0.96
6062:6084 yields -1.36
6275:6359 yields -1.07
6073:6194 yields -1.36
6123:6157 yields -1.03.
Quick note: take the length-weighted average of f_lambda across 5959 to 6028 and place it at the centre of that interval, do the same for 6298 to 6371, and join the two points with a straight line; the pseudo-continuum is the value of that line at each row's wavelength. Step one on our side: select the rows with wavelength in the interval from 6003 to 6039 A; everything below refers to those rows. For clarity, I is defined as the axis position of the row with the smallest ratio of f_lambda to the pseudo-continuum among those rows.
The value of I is 6004.68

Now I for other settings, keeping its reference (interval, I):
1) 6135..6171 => 6136.07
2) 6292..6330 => 6305.07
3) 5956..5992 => 5968.84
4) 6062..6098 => 6096.63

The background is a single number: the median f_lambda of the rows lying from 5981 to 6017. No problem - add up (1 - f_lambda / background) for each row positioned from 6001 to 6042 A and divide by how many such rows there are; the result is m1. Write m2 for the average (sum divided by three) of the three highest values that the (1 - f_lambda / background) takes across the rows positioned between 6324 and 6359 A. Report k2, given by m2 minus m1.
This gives 0.34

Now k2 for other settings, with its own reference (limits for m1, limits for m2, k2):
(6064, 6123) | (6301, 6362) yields 0.28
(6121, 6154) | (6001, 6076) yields -0.13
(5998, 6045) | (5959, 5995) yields 0.21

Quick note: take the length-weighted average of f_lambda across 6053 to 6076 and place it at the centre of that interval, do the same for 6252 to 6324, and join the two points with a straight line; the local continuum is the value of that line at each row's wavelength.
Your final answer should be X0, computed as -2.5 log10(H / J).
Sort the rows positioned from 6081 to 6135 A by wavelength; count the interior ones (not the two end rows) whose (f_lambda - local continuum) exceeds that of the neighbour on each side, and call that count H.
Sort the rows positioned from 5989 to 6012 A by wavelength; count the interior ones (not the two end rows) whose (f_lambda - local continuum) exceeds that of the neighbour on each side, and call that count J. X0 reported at -1.0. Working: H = 5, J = 2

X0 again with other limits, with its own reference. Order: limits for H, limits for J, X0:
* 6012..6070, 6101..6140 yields -0.2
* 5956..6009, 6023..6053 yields -1.2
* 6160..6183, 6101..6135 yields 1.2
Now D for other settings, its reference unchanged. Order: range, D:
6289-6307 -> -22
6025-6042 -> -16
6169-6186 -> -21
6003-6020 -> -15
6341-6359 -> -24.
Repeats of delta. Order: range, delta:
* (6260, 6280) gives 0.69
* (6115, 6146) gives 0.82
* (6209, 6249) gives 0.80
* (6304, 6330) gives 0.74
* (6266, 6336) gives 0.72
